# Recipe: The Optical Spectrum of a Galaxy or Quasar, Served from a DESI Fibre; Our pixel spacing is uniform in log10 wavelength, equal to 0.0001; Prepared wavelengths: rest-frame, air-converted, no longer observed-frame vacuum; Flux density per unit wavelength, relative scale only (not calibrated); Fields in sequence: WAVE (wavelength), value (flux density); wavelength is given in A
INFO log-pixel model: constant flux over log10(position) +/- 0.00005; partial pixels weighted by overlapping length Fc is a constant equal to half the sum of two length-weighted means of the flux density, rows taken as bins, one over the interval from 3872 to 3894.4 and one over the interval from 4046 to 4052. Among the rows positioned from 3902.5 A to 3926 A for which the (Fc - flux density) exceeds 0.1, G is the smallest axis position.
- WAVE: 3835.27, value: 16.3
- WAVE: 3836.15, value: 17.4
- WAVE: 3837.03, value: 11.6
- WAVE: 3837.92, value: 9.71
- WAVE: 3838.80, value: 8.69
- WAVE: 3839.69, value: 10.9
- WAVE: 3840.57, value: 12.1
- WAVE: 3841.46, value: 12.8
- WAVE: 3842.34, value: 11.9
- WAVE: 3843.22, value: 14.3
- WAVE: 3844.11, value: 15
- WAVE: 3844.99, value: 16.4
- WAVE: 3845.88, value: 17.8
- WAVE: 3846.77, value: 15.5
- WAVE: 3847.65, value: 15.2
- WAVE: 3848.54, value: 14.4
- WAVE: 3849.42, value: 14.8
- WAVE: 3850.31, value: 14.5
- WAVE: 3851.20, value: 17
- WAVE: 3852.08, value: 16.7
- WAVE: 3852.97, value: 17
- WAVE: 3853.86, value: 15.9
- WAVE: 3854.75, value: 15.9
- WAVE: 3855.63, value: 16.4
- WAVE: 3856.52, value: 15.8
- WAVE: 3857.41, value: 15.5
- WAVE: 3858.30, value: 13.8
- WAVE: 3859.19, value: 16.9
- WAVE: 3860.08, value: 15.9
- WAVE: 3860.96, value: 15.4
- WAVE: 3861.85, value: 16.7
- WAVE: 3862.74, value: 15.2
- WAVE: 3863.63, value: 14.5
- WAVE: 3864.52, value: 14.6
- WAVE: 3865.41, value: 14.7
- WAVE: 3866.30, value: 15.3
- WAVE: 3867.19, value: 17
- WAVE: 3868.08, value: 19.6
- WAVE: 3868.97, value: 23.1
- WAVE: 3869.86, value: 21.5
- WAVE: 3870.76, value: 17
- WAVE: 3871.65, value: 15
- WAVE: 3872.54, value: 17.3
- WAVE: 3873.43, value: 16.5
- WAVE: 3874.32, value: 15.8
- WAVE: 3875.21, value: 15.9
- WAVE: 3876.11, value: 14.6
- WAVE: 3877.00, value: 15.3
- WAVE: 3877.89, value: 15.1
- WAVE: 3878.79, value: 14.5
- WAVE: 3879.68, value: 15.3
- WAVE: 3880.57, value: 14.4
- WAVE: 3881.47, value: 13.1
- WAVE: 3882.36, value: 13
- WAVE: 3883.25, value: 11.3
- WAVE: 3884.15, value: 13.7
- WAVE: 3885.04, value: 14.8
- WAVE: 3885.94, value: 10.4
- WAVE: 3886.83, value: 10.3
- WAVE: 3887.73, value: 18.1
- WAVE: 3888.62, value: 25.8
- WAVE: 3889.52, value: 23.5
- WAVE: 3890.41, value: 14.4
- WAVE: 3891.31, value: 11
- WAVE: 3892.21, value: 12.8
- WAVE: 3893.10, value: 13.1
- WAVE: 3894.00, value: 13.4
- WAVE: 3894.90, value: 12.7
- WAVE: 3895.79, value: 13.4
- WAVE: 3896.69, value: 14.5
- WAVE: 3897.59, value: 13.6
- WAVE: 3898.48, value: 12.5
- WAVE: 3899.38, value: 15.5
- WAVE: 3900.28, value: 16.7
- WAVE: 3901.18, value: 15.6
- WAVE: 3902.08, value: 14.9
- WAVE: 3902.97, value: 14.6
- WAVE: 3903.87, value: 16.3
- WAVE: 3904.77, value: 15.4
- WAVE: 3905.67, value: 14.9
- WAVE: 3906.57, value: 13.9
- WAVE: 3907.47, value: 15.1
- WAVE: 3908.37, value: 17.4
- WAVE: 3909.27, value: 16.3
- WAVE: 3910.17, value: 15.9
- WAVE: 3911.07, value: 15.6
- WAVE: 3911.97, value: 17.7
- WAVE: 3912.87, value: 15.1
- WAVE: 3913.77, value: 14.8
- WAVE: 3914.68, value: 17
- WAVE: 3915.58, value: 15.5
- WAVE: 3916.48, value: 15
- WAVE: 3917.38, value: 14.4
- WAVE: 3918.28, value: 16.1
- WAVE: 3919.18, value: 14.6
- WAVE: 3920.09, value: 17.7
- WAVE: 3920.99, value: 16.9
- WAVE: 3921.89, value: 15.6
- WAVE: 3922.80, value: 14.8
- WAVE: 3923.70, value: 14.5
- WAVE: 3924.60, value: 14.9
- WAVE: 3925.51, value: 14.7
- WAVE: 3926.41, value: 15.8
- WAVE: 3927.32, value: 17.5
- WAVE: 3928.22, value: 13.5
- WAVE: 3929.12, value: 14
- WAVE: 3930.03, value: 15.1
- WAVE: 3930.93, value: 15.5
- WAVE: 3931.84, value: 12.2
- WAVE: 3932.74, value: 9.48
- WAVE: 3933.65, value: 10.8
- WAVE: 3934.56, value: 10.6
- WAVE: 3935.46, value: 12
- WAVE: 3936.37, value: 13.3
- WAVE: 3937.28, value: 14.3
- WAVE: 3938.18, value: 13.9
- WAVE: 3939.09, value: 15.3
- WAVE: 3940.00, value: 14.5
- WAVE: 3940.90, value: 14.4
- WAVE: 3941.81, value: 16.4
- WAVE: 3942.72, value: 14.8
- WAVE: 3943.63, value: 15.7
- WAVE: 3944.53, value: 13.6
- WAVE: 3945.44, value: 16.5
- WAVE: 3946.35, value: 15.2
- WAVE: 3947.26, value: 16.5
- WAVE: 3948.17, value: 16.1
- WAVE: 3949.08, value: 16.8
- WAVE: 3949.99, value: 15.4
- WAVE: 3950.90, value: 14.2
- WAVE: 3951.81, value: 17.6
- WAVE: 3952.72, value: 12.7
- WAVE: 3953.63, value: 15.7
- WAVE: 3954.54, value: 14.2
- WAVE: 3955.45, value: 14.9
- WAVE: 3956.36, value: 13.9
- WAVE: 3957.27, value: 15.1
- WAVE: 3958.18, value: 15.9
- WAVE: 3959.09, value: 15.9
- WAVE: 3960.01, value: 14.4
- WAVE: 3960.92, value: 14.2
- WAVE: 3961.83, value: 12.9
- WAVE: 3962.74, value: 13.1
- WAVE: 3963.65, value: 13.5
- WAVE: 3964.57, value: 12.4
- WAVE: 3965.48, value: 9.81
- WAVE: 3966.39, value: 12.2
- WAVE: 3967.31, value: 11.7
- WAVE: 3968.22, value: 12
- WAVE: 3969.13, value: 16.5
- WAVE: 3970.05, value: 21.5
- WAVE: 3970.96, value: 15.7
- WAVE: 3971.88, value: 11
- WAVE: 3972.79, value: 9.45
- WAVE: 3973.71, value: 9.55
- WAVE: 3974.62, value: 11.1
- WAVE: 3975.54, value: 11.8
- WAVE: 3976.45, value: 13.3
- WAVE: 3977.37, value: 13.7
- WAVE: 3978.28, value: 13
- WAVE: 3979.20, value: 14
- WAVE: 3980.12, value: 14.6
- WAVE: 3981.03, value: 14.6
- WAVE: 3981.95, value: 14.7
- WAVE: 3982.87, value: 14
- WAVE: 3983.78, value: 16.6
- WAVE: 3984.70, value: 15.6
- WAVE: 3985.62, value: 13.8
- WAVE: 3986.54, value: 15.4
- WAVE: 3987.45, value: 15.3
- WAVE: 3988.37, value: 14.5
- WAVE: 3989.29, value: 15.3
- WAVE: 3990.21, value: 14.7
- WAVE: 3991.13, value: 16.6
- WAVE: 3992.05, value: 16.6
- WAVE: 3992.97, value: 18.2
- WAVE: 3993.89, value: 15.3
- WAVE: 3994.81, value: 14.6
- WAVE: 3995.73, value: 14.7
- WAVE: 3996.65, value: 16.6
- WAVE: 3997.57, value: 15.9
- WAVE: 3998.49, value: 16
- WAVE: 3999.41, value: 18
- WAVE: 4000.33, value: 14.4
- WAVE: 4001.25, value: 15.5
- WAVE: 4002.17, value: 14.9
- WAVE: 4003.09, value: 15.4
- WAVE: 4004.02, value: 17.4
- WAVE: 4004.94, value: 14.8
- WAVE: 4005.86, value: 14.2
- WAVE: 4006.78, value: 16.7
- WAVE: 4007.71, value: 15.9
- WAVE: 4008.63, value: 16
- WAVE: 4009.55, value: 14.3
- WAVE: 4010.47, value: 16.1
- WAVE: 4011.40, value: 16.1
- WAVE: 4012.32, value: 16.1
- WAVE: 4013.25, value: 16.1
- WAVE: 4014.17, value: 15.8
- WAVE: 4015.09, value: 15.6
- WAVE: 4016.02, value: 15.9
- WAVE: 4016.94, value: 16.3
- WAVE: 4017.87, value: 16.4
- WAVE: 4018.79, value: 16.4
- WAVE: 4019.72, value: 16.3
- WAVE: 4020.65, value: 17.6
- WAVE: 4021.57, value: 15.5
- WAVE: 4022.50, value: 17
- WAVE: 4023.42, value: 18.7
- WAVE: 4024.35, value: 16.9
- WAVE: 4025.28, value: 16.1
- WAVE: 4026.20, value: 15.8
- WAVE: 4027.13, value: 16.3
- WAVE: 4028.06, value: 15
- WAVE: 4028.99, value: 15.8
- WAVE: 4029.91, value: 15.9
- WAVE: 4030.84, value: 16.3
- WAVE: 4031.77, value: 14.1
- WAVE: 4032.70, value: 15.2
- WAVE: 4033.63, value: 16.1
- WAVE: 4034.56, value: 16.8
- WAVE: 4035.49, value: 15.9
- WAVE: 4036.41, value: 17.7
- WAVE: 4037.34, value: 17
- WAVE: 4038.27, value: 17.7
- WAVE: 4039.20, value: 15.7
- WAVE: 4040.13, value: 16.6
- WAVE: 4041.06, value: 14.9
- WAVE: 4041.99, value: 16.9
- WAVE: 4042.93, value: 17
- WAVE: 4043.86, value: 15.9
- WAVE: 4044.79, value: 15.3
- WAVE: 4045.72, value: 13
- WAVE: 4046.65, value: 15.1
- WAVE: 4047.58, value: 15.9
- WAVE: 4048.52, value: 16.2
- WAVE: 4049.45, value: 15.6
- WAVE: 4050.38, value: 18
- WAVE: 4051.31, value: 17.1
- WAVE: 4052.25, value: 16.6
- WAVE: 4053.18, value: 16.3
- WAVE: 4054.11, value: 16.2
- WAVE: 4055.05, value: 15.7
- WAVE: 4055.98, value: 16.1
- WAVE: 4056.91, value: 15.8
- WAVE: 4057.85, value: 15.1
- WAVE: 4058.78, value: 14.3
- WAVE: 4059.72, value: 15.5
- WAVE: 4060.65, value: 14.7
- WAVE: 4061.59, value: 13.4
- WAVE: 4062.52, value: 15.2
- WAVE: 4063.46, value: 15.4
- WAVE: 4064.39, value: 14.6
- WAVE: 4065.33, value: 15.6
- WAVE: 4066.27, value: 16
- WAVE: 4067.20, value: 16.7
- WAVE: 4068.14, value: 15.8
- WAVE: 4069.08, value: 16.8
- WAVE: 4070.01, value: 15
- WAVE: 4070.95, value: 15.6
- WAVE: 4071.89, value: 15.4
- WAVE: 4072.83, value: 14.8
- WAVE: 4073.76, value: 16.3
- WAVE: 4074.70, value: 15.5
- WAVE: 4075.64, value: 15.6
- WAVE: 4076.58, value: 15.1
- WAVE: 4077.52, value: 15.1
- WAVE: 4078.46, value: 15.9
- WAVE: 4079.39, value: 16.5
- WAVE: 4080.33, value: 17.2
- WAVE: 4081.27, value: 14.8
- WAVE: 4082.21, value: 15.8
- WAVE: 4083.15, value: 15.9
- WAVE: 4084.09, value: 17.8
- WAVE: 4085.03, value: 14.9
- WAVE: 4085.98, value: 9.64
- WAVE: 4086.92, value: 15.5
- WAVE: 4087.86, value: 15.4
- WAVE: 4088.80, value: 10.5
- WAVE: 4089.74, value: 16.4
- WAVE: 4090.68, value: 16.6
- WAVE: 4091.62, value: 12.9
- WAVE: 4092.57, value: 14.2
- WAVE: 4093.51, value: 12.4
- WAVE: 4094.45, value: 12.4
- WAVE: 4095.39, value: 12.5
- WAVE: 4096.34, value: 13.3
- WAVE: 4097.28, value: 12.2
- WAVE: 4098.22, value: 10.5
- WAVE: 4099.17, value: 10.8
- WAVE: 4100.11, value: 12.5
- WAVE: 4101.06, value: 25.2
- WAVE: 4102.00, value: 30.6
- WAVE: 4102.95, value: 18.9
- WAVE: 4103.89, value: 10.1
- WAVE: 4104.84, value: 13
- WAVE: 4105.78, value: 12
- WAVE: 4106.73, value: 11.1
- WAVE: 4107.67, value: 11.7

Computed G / 3902.97 A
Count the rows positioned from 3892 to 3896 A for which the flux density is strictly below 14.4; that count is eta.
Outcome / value 5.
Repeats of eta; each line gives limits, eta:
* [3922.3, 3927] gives 0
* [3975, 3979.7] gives 5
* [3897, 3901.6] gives 2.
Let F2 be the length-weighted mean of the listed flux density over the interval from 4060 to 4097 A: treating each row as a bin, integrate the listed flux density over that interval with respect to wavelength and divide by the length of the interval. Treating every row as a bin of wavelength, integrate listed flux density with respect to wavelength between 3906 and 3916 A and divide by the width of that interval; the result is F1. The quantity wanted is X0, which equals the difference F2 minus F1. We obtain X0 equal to -0.9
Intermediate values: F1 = 15.8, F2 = 14.9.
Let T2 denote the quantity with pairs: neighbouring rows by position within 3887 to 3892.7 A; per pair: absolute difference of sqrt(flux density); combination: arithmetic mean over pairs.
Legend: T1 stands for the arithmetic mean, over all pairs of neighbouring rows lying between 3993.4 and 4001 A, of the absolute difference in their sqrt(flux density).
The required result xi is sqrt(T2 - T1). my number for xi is 0.64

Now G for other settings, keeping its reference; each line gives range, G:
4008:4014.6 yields 4009.55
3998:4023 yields 4000.33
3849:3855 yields 3849.42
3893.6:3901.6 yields 3894.00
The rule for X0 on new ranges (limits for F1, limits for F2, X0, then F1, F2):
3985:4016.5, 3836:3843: -3.9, 15.7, 11.7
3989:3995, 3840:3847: -1.6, 16.0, 14.4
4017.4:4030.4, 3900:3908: -1.1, 16.4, 15.3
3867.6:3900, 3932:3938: -3.5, 15.3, 11.9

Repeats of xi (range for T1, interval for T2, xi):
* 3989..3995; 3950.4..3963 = 0.19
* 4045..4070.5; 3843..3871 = 0.19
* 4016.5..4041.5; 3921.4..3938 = 0.22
